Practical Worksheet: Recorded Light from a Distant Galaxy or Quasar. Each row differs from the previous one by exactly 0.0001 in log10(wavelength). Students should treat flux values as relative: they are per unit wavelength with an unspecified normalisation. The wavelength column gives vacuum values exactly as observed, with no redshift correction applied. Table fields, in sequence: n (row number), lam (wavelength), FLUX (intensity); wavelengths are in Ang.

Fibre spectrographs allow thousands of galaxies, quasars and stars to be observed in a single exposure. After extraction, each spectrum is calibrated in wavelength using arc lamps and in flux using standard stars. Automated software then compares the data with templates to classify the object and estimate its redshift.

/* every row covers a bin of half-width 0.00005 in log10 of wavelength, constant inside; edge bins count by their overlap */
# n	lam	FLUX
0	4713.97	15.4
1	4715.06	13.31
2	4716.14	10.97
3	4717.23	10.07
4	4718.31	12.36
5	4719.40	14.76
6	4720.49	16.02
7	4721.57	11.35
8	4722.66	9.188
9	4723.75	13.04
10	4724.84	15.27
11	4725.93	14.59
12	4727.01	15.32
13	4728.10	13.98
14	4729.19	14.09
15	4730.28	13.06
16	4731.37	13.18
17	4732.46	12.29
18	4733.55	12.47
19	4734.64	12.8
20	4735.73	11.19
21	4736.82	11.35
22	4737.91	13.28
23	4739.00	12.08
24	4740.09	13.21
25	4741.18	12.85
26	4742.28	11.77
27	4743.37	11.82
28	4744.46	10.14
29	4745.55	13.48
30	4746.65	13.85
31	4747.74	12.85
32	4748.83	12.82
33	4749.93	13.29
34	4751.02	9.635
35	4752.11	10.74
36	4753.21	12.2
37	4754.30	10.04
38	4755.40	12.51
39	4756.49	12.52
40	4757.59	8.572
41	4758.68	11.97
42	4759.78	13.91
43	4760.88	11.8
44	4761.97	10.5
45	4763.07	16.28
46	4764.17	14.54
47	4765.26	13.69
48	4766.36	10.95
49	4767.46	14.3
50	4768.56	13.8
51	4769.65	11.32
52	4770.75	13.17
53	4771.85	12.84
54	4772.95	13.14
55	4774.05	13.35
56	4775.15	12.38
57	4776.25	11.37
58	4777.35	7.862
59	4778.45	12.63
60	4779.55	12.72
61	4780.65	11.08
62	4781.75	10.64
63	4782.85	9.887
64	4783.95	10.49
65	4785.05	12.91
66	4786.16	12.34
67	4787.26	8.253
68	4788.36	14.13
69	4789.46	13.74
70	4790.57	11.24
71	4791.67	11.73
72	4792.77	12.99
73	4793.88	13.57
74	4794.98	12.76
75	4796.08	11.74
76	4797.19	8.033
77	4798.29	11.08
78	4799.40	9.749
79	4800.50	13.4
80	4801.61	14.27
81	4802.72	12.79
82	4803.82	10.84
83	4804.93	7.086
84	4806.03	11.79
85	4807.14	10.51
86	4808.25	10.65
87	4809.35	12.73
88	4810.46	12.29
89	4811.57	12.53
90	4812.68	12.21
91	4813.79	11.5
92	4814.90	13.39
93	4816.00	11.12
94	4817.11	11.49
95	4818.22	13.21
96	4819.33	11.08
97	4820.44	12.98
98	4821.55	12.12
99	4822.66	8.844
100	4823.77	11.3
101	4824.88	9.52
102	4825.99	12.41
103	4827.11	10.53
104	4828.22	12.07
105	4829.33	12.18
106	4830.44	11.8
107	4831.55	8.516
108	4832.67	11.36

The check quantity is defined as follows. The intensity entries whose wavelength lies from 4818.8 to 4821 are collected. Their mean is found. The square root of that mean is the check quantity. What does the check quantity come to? 3.47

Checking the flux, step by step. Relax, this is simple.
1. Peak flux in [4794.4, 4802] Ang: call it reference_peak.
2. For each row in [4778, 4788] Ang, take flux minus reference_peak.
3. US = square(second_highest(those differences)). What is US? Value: 2.4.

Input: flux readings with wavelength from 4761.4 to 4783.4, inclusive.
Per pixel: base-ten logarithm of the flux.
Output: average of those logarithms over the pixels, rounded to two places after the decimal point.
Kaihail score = 1.09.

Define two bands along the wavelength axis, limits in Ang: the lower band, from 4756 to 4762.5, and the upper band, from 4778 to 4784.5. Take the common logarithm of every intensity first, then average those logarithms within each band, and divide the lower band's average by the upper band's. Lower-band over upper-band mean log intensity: 1.008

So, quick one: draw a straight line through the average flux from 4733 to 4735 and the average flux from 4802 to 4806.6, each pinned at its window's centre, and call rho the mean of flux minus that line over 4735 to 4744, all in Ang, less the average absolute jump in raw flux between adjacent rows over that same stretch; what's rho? -1.1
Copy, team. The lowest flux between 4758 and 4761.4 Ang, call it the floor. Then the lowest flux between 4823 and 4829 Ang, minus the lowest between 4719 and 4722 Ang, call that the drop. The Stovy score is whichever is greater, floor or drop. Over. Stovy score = 11.8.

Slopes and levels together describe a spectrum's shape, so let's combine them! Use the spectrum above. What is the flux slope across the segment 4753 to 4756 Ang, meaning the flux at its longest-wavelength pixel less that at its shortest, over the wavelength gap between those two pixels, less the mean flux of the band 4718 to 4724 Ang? -12.6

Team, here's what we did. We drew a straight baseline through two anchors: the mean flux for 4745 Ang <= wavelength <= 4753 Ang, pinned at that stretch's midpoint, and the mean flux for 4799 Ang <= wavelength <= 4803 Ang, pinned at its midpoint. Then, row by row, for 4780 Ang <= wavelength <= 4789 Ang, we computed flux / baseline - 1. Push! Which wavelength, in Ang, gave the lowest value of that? 4787.26 Ang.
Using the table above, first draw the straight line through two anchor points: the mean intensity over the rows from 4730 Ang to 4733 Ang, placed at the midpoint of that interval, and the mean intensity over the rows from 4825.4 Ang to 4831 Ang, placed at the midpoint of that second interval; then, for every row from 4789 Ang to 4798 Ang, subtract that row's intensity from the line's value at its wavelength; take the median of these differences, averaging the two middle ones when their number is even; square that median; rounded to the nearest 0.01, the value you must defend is 0.01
